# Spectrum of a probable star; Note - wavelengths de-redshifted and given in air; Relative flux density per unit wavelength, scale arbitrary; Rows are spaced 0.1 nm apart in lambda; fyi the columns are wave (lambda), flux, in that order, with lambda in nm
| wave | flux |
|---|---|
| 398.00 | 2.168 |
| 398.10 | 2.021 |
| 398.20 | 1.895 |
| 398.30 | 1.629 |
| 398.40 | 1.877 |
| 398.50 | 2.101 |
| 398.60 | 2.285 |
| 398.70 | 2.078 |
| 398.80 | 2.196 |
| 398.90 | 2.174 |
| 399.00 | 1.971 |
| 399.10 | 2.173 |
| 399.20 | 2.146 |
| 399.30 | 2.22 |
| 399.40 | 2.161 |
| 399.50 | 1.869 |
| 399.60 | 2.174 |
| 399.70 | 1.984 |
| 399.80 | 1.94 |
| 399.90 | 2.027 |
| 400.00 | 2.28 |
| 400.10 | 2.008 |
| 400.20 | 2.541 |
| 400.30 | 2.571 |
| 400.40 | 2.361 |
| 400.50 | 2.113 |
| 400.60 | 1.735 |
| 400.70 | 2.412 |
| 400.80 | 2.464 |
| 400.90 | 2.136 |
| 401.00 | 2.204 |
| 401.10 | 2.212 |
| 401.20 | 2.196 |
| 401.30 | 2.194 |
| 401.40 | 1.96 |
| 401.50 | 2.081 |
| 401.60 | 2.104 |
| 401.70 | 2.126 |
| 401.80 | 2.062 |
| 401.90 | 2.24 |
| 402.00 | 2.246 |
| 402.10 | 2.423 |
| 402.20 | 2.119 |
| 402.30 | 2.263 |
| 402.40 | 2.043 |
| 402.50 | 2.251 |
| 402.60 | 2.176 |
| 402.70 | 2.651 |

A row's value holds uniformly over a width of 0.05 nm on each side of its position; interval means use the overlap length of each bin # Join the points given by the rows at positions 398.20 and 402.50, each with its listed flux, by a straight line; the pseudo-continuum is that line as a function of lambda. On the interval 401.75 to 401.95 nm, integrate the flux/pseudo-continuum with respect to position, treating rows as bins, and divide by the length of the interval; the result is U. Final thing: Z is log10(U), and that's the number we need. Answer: -0.01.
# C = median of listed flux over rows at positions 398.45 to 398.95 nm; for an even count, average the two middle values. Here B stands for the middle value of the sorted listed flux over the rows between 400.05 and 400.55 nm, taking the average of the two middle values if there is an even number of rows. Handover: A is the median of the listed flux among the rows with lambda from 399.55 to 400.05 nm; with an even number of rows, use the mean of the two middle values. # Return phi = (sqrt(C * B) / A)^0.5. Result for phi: 1.06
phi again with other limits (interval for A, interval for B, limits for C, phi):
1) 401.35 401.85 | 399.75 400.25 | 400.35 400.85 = 1.03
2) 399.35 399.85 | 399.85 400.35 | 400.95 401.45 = 1.06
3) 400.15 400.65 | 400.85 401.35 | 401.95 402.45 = 0.97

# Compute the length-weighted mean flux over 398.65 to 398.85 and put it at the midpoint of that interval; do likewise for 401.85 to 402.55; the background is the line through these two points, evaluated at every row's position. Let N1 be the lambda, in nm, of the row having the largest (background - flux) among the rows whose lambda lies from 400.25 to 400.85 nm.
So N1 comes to 400.60 nm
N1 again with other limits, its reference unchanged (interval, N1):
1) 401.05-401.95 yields 401.40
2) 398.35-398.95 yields 398.40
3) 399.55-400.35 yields 399.80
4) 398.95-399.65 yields 399.50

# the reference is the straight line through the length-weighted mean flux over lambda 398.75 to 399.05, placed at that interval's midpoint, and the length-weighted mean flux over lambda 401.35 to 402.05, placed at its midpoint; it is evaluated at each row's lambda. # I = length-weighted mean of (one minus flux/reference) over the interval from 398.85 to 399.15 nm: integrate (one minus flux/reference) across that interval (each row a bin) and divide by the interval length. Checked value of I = 0.00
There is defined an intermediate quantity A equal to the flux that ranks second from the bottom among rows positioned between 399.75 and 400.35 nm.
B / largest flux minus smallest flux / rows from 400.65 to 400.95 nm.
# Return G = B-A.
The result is -1.68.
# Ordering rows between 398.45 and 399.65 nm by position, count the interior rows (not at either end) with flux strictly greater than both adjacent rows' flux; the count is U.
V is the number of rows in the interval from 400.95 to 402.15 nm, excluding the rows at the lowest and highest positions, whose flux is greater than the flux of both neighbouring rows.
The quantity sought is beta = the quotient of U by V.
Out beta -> 2.0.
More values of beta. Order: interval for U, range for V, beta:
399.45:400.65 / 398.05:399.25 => 1.0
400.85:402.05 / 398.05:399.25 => 0.7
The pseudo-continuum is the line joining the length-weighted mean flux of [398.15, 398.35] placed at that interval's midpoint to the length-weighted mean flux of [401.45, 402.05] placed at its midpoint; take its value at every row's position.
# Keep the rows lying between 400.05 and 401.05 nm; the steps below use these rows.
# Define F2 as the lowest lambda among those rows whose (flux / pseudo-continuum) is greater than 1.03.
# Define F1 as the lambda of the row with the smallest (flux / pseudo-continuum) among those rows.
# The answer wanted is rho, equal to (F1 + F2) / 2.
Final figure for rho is 400.40 nm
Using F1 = 400.60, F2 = 400.20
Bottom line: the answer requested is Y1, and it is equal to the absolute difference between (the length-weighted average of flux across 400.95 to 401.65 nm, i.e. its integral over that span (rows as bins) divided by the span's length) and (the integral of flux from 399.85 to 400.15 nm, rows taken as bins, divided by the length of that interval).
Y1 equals 0.03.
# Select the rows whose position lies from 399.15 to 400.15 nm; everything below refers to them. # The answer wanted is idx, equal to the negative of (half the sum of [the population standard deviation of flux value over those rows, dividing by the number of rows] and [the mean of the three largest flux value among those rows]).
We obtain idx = -1.18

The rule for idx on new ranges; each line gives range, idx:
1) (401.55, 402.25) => -1.21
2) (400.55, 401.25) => -1.29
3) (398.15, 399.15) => -1.20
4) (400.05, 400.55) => -1.36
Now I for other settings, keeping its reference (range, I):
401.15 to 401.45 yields 0.00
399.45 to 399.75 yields 0.05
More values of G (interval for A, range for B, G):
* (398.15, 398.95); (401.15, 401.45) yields -1.64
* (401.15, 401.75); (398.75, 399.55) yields -1.73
